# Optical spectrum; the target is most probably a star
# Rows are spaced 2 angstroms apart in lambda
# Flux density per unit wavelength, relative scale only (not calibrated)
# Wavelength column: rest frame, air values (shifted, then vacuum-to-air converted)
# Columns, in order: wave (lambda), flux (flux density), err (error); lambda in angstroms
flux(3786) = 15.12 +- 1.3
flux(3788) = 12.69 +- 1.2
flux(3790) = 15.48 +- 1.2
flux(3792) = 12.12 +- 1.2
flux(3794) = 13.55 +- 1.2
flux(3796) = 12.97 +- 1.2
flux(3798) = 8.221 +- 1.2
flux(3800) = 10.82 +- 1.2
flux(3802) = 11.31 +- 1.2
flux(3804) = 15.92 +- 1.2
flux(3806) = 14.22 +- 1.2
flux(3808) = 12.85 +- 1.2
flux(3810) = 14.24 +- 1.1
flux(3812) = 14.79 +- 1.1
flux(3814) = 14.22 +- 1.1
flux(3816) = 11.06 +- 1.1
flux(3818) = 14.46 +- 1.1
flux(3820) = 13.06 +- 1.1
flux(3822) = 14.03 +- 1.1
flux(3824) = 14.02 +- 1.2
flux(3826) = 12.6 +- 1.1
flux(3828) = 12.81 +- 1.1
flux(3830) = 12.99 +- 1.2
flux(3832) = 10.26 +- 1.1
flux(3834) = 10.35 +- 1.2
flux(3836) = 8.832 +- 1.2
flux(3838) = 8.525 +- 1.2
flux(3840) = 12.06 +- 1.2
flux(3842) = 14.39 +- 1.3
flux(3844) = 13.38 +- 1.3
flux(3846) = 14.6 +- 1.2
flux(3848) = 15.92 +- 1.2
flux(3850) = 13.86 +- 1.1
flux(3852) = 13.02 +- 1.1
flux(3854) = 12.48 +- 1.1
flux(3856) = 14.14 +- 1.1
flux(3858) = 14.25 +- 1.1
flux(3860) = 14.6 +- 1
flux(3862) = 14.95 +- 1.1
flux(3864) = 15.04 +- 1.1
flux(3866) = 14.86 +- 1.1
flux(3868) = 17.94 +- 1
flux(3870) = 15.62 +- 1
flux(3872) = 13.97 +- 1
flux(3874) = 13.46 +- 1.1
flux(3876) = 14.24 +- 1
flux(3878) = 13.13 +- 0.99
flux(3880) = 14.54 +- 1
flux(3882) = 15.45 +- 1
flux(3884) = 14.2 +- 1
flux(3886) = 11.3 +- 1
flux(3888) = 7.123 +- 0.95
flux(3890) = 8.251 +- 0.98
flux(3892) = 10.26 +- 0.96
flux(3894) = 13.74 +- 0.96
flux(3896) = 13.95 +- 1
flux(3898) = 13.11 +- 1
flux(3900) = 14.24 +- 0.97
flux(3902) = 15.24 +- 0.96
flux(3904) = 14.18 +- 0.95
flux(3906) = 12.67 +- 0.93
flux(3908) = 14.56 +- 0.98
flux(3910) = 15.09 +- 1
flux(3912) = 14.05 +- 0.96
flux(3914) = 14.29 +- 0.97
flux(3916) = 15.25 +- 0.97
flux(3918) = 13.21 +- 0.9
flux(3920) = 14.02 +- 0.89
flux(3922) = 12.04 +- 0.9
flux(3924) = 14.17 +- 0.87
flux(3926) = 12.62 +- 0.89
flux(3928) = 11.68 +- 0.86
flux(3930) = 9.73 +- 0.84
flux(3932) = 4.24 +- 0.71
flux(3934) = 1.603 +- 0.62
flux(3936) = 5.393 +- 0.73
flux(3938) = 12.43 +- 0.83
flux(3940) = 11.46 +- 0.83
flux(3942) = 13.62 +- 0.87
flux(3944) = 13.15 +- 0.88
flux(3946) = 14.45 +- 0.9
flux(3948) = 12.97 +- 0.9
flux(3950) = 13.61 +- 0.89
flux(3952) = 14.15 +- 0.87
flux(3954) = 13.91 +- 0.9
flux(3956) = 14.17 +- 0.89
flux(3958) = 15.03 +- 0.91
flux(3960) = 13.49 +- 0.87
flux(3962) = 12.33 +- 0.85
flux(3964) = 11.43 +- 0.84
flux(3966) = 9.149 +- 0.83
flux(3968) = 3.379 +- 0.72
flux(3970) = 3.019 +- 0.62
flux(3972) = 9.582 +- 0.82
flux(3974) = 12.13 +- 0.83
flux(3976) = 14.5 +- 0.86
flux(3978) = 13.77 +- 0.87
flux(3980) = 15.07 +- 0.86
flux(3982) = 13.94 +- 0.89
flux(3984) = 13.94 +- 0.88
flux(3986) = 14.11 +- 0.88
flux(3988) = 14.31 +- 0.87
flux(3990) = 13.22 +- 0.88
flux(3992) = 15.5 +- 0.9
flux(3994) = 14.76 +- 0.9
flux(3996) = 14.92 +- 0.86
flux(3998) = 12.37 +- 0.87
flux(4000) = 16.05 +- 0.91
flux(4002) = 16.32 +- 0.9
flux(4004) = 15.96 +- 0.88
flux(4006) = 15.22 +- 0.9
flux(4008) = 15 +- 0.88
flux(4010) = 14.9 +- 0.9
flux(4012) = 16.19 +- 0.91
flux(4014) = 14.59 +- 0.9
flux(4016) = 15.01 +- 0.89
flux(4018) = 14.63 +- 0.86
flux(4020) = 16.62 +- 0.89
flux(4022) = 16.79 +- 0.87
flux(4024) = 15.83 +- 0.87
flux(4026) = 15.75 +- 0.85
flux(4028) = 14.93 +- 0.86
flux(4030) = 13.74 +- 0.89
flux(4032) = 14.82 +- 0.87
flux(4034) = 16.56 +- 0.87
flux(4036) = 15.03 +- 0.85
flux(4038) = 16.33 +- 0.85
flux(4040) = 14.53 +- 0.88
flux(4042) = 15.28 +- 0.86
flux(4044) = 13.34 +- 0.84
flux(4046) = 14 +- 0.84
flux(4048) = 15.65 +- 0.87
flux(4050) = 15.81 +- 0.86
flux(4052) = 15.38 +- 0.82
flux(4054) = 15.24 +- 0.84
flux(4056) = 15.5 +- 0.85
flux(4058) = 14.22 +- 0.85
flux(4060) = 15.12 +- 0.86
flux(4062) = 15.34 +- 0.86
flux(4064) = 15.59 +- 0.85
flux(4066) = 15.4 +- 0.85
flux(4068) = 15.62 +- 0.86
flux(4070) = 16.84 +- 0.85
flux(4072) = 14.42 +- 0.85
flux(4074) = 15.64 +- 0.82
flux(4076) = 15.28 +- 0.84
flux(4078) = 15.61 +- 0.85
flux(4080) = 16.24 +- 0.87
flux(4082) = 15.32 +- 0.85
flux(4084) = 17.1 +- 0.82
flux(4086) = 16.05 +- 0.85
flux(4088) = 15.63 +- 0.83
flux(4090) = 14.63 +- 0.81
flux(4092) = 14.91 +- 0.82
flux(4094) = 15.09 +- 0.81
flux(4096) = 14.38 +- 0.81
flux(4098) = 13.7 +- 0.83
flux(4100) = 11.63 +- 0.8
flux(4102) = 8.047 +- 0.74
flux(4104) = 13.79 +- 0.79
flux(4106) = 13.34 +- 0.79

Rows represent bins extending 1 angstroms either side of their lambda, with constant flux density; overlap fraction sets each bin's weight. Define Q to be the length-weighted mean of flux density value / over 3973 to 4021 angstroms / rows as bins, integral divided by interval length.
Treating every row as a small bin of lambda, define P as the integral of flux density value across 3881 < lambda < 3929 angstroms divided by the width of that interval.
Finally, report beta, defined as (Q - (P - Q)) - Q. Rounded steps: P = 13.1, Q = 15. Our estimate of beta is 2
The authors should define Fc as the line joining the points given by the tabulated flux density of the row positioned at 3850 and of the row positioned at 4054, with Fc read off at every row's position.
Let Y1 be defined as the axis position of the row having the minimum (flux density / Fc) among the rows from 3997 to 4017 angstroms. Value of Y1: 3998 angstroms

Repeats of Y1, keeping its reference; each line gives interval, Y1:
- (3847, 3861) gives 3854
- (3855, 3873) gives 3872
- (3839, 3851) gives 3840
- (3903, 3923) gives 3922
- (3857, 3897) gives 3888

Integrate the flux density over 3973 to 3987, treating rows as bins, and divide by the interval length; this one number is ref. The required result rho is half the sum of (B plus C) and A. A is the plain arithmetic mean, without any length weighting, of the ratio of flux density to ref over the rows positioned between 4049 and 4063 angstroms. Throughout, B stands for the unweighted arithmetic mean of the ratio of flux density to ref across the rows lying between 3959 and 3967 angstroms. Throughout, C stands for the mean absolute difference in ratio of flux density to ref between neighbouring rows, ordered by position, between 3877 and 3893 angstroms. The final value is 1.03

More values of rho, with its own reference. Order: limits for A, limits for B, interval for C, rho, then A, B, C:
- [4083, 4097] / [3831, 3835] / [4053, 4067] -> 0.94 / 1.11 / 0.7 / 0.037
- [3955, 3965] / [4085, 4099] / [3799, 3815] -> 1.07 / 0.95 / 1.1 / 0.110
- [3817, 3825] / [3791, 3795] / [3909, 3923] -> 1.00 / 1.00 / 0.9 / 0.085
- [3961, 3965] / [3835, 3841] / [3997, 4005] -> 0.83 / 0.85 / 0.7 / 0.103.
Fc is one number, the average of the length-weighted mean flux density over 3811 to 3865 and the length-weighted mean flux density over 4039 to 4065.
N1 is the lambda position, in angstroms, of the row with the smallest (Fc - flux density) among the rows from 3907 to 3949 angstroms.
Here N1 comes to 3916 angstroms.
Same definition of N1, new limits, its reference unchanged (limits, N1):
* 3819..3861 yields 3848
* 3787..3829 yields 3804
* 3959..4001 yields 4000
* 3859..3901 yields 3868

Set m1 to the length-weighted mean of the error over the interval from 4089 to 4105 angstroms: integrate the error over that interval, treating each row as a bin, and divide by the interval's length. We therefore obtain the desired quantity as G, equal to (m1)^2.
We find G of 0.64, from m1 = 0.80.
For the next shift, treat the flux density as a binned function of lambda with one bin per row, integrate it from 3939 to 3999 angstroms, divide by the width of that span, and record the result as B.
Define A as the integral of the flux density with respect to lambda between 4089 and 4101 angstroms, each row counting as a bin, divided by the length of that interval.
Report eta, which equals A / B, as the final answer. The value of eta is 1.1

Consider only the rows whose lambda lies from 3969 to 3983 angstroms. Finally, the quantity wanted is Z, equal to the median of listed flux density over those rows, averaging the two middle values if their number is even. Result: 13.8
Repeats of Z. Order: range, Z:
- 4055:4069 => 15.4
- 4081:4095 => 15.3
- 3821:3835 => 12.8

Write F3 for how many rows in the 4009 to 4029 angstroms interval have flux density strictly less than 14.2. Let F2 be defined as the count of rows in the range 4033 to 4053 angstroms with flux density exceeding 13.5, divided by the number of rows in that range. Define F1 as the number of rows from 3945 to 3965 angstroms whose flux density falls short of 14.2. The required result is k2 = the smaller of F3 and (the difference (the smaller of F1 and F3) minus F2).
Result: -0.9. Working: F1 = 8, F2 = 0.90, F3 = 0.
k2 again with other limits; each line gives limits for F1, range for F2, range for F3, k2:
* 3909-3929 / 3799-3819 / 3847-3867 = 3.4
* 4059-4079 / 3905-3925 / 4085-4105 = -0.7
